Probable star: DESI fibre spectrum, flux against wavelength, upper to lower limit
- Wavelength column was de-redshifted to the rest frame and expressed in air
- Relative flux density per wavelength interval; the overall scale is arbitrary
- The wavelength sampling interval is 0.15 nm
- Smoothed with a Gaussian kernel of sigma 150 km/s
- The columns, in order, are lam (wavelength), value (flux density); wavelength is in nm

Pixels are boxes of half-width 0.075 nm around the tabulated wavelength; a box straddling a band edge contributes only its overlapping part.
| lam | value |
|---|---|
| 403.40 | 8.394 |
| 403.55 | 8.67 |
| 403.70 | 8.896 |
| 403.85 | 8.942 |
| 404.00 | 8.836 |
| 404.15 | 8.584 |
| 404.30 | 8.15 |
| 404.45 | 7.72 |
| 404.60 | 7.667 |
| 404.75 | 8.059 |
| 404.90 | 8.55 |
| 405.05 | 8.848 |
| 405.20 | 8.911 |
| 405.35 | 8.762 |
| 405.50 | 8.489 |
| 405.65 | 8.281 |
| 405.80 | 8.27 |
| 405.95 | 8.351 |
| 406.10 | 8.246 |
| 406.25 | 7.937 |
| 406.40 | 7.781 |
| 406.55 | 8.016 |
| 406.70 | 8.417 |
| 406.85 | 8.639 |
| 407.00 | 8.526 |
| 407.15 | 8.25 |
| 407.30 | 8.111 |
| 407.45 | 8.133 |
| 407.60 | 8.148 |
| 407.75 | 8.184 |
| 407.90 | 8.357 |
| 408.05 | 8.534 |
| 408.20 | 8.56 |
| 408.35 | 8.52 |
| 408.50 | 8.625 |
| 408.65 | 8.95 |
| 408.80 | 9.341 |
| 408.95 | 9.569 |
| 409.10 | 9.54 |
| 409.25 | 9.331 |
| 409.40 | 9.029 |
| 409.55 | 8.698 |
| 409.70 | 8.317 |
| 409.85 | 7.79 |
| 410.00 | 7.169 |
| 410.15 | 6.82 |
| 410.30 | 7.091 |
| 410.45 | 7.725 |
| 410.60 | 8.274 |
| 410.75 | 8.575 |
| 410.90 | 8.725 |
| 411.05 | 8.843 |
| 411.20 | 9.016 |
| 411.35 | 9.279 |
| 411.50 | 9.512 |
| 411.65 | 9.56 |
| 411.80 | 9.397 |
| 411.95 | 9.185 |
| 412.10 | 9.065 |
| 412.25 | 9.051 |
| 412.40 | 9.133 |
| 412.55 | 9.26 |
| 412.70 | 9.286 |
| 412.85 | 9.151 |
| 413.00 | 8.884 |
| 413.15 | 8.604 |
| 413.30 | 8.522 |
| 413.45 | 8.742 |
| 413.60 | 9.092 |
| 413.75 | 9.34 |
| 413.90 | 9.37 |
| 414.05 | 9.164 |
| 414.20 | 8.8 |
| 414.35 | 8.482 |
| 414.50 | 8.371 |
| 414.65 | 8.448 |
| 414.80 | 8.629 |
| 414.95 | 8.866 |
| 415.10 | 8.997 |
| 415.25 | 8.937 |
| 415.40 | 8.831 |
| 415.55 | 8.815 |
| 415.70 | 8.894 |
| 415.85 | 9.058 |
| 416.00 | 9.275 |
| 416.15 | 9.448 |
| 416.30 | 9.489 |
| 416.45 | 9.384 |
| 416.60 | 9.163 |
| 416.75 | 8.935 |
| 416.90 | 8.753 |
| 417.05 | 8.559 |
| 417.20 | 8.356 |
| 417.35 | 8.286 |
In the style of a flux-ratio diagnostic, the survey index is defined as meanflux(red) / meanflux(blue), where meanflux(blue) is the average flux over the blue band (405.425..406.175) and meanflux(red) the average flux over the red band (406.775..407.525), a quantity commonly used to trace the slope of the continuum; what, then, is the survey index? 1.00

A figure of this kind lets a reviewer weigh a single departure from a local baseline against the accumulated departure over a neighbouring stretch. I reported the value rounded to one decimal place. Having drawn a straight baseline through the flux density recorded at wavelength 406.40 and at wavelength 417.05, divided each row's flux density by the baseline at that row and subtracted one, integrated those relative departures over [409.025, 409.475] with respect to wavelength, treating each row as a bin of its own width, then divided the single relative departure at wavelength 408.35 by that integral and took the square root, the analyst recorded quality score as 1.0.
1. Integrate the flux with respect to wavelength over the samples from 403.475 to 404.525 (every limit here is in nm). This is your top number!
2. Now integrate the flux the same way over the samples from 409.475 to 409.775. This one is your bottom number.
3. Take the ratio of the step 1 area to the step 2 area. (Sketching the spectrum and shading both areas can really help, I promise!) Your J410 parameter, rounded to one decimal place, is 3.5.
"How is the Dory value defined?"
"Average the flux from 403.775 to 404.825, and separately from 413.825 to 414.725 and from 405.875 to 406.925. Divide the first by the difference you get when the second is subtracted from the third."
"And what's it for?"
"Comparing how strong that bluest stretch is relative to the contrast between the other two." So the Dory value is -14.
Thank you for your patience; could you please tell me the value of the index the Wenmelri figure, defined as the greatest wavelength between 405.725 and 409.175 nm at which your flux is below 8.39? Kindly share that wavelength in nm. 407.90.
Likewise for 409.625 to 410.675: 410.60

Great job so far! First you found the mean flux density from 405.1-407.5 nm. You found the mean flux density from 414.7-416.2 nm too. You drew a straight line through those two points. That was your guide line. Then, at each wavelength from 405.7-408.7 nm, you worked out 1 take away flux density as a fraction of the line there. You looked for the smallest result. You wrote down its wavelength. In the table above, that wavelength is 408.65 nm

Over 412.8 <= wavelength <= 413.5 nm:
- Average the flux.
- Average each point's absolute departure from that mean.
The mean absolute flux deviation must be 0.19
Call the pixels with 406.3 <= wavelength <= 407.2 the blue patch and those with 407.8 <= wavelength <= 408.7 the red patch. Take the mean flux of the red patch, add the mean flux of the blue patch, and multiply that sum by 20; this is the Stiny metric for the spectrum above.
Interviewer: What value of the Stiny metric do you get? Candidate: 337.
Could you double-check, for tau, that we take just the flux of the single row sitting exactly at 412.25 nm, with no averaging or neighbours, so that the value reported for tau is 9.051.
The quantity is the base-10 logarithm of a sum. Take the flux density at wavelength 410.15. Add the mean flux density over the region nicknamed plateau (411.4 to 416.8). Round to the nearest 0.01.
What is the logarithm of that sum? 1.20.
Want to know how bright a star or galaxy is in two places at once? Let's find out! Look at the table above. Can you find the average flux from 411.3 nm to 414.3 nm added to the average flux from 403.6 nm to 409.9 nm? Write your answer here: 17.6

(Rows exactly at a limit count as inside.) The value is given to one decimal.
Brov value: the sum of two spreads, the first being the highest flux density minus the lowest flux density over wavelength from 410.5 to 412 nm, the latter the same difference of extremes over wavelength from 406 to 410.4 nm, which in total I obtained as 4.0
